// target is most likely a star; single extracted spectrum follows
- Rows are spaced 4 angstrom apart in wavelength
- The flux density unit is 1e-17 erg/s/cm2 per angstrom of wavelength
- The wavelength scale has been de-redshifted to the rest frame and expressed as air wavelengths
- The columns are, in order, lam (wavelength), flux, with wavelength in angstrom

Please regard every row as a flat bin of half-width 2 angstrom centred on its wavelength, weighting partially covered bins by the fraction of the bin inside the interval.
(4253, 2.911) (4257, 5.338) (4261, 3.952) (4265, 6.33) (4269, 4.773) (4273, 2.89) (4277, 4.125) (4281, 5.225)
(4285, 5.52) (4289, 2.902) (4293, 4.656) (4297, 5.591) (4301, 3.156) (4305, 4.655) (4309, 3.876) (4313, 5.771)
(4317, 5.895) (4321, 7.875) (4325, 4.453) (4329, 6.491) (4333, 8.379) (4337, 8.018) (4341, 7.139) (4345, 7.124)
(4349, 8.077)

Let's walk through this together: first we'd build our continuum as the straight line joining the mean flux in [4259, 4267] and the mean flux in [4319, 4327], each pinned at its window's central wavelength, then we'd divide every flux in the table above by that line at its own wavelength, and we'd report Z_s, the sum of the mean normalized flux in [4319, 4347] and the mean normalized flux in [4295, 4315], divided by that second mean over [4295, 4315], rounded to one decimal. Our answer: 2.4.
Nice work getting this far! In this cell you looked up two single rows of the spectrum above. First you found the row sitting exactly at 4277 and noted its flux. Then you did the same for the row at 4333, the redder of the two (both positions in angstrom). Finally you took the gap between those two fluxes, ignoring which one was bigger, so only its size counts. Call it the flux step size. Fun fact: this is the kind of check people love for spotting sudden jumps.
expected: 4.3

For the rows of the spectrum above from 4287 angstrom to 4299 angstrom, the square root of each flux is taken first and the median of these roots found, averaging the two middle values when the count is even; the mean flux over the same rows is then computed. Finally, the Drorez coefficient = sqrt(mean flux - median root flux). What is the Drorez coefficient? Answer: 1.49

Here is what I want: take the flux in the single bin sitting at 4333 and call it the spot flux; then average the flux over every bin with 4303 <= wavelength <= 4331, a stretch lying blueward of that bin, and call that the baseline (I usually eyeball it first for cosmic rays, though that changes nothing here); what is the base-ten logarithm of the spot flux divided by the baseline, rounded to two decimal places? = 0.18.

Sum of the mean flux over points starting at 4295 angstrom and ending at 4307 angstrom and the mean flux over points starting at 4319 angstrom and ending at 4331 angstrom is 10.7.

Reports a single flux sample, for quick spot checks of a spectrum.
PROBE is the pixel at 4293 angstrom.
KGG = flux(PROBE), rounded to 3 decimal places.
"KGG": 4.656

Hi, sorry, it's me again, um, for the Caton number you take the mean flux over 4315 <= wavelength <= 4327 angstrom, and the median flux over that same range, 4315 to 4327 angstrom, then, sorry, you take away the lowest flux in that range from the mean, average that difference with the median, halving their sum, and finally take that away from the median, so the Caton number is 2.14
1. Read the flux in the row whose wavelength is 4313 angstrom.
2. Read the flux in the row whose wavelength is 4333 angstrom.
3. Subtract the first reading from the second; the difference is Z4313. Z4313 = 2.6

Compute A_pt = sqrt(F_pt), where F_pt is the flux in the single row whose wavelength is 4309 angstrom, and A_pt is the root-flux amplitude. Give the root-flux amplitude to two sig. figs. 2.0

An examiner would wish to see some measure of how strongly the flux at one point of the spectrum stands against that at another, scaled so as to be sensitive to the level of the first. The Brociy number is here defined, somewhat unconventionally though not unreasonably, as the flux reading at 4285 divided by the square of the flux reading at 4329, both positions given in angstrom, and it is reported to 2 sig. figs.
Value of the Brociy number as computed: 0.13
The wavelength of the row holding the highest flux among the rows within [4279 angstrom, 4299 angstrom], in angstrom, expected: 4297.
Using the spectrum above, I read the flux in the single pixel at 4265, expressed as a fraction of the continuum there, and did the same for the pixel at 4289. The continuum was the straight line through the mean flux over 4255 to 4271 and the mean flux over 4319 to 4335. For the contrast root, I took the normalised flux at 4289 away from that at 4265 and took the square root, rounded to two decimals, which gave 0.85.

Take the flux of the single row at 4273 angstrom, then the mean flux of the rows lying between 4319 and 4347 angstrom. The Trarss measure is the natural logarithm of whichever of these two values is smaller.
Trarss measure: 1.1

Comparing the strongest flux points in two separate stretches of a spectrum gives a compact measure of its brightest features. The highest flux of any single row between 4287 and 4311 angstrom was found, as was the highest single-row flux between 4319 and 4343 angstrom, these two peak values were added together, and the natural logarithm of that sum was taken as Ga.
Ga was 2.64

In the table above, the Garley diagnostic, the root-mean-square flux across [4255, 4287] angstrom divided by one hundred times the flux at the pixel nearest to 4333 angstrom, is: 0.0058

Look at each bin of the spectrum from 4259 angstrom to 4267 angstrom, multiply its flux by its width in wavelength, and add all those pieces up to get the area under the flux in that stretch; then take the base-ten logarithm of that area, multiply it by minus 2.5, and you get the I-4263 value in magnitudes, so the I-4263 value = -4.0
